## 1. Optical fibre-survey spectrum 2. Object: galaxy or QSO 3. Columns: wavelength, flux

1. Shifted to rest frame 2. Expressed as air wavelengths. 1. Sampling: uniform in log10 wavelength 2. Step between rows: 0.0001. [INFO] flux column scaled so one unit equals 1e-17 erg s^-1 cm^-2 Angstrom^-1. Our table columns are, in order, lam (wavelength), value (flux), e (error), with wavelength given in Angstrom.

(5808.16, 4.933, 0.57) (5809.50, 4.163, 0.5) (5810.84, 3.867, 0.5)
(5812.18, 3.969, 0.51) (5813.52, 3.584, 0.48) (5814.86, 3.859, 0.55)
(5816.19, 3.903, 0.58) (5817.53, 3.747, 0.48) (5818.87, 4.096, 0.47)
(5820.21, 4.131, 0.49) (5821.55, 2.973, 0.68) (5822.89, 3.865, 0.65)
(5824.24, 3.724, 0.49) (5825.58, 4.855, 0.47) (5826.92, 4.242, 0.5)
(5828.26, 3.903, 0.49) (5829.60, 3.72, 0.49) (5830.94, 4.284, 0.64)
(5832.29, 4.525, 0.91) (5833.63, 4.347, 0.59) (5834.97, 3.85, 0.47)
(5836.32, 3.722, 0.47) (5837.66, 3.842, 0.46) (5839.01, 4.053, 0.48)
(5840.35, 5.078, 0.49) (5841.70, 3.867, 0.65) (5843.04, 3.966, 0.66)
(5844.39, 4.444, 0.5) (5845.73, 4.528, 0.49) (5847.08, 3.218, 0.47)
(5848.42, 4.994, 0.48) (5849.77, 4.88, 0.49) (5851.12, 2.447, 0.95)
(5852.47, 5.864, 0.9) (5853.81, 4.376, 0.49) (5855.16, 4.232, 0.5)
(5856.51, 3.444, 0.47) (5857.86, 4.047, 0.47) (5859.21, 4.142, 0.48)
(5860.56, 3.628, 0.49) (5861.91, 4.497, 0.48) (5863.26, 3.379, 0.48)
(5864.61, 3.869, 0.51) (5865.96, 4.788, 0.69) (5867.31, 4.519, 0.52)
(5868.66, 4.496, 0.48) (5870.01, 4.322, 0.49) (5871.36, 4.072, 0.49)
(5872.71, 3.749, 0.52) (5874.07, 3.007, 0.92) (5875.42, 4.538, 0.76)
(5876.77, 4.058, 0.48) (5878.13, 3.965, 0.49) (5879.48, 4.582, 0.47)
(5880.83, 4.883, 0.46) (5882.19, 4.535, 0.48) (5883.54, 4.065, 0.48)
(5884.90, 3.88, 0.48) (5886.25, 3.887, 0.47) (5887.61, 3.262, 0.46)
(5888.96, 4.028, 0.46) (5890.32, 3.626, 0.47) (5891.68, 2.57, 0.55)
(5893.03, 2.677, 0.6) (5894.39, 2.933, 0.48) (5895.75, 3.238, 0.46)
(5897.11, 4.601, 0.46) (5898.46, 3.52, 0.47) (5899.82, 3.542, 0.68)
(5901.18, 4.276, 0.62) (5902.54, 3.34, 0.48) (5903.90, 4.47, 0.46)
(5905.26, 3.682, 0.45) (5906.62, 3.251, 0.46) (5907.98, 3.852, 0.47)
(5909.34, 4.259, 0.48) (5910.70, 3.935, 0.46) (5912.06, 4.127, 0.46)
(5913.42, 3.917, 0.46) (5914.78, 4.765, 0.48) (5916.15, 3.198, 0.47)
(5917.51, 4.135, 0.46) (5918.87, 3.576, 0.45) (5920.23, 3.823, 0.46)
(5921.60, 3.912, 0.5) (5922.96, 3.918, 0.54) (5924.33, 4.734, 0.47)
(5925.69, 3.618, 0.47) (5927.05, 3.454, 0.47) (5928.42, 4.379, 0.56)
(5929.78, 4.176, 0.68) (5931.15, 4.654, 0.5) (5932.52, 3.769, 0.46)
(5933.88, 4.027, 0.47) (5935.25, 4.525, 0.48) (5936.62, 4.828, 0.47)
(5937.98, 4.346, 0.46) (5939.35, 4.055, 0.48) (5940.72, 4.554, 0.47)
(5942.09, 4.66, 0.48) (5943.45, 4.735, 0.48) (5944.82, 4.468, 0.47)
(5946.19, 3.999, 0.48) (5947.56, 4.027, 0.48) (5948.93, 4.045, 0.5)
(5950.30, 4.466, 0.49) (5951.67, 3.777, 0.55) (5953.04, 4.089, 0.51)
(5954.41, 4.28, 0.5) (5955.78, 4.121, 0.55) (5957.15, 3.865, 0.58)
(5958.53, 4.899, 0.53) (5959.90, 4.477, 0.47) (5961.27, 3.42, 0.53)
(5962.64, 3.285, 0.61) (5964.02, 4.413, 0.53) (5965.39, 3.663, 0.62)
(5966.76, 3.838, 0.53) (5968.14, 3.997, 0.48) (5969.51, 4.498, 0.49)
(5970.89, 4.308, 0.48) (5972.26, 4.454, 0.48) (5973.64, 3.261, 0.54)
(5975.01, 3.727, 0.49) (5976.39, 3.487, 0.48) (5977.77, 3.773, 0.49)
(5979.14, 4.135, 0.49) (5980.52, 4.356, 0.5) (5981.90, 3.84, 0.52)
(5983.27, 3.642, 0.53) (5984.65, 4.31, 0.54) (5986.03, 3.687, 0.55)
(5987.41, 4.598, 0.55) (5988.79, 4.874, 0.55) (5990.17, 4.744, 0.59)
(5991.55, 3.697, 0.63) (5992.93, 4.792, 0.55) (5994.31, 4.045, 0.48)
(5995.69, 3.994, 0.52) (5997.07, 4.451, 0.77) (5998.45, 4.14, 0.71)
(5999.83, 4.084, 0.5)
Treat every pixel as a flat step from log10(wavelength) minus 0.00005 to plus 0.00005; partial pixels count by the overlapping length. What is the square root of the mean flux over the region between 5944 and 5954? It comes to 2.03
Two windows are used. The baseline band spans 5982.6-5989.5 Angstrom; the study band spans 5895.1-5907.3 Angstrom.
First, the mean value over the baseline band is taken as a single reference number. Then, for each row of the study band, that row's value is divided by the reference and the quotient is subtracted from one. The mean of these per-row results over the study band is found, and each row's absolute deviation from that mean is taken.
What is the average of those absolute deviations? 0.107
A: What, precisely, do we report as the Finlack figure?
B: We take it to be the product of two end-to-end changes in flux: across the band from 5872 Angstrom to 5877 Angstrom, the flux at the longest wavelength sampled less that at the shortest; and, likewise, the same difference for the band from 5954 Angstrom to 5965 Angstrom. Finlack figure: 0.04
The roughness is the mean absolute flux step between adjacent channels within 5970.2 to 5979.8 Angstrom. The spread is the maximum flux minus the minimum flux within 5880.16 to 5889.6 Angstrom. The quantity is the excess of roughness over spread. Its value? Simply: -1.2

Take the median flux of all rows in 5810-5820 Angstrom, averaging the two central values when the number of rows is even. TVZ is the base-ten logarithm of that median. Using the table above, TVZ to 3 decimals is 0.587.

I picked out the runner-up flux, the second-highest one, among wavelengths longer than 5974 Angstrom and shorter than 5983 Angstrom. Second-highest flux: 4.135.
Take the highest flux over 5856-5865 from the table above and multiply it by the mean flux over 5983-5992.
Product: 19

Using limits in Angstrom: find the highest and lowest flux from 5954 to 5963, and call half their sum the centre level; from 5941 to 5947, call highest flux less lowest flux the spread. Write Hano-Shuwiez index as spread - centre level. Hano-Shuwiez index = -3.4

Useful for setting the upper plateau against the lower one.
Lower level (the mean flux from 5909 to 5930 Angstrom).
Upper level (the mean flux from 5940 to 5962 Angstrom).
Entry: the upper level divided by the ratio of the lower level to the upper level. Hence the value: 4.51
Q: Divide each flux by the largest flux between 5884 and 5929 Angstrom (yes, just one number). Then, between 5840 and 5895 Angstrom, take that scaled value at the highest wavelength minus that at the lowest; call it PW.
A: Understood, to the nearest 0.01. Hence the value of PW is -0.45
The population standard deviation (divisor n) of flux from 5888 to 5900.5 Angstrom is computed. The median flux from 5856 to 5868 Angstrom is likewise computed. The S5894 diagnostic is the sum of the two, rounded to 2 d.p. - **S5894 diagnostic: 4.66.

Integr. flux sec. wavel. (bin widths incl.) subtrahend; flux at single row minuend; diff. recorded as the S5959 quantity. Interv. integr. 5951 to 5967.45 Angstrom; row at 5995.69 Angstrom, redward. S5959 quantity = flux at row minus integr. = -62.0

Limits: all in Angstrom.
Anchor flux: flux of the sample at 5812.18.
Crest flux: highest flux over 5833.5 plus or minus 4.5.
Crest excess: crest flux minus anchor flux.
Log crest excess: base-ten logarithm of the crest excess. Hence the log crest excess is -0.3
